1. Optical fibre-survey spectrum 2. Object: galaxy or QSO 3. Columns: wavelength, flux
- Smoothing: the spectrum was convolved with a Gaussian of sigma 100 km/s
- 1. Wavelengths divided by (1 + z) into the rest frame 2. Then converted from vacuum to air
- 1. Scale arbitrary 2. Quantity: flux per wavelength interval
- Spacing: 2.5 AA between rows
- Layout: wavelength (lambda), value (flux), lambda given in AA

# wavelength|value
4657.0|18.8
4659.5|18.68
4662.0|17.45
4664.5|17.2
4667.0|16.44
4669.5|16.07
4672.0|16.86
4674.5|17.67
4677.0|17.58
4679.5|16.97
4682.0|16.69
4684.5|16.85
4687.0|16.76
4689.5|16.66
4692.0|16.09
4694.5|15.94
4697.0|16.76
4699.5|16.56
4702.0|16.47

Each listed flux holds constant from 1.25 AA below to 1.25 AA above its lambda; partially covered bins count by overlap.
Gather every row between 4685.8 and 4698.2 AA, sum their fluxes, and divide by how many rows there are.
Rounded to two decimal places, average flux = 16.44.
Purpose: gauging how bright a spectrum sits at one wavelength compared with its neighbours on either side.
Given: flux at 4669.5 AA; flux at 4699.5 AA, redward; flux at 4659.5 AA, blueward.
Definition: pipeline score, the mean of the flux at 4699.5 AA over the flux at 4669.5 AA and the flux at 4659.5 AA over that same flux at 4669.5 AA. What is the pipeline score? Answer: 1.10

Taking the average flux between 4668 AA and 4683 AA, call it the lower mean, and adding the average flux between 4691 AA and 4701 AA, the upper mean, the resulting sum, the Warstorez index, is 33.3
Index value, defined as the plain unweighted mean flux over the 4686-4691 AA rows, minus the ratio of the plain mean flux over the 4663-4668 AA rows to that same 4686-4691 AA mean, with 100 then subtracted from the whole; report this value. -84.3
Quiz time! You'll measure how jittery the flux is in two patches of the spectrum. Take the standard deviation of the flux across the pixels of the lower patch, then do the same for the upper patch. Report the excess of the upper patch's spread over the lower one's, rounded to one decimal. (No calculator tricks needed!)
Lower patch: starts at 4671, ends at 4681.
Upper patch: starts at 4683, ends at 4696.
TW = 0.0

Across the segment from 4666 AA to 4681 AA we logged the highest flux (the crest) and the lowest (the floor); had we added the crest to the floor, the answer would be 33.7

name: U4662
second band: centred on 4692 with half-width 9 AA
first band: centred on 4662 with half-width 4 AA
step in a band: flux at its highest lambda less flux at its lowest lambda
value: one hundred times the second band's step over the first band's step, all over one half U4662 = 39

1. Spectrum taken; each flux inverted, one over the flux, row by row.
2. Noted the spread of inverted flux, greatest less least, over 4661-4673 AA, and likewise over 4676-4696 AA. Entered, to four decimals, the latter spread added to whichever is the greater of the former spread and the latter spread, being 0.0117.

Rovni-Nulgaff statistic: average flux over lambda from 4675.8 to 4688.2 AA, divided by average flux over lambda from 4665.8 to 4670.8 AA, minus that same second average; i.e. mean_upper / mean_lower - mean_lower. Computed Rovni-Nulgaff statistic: -15.2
